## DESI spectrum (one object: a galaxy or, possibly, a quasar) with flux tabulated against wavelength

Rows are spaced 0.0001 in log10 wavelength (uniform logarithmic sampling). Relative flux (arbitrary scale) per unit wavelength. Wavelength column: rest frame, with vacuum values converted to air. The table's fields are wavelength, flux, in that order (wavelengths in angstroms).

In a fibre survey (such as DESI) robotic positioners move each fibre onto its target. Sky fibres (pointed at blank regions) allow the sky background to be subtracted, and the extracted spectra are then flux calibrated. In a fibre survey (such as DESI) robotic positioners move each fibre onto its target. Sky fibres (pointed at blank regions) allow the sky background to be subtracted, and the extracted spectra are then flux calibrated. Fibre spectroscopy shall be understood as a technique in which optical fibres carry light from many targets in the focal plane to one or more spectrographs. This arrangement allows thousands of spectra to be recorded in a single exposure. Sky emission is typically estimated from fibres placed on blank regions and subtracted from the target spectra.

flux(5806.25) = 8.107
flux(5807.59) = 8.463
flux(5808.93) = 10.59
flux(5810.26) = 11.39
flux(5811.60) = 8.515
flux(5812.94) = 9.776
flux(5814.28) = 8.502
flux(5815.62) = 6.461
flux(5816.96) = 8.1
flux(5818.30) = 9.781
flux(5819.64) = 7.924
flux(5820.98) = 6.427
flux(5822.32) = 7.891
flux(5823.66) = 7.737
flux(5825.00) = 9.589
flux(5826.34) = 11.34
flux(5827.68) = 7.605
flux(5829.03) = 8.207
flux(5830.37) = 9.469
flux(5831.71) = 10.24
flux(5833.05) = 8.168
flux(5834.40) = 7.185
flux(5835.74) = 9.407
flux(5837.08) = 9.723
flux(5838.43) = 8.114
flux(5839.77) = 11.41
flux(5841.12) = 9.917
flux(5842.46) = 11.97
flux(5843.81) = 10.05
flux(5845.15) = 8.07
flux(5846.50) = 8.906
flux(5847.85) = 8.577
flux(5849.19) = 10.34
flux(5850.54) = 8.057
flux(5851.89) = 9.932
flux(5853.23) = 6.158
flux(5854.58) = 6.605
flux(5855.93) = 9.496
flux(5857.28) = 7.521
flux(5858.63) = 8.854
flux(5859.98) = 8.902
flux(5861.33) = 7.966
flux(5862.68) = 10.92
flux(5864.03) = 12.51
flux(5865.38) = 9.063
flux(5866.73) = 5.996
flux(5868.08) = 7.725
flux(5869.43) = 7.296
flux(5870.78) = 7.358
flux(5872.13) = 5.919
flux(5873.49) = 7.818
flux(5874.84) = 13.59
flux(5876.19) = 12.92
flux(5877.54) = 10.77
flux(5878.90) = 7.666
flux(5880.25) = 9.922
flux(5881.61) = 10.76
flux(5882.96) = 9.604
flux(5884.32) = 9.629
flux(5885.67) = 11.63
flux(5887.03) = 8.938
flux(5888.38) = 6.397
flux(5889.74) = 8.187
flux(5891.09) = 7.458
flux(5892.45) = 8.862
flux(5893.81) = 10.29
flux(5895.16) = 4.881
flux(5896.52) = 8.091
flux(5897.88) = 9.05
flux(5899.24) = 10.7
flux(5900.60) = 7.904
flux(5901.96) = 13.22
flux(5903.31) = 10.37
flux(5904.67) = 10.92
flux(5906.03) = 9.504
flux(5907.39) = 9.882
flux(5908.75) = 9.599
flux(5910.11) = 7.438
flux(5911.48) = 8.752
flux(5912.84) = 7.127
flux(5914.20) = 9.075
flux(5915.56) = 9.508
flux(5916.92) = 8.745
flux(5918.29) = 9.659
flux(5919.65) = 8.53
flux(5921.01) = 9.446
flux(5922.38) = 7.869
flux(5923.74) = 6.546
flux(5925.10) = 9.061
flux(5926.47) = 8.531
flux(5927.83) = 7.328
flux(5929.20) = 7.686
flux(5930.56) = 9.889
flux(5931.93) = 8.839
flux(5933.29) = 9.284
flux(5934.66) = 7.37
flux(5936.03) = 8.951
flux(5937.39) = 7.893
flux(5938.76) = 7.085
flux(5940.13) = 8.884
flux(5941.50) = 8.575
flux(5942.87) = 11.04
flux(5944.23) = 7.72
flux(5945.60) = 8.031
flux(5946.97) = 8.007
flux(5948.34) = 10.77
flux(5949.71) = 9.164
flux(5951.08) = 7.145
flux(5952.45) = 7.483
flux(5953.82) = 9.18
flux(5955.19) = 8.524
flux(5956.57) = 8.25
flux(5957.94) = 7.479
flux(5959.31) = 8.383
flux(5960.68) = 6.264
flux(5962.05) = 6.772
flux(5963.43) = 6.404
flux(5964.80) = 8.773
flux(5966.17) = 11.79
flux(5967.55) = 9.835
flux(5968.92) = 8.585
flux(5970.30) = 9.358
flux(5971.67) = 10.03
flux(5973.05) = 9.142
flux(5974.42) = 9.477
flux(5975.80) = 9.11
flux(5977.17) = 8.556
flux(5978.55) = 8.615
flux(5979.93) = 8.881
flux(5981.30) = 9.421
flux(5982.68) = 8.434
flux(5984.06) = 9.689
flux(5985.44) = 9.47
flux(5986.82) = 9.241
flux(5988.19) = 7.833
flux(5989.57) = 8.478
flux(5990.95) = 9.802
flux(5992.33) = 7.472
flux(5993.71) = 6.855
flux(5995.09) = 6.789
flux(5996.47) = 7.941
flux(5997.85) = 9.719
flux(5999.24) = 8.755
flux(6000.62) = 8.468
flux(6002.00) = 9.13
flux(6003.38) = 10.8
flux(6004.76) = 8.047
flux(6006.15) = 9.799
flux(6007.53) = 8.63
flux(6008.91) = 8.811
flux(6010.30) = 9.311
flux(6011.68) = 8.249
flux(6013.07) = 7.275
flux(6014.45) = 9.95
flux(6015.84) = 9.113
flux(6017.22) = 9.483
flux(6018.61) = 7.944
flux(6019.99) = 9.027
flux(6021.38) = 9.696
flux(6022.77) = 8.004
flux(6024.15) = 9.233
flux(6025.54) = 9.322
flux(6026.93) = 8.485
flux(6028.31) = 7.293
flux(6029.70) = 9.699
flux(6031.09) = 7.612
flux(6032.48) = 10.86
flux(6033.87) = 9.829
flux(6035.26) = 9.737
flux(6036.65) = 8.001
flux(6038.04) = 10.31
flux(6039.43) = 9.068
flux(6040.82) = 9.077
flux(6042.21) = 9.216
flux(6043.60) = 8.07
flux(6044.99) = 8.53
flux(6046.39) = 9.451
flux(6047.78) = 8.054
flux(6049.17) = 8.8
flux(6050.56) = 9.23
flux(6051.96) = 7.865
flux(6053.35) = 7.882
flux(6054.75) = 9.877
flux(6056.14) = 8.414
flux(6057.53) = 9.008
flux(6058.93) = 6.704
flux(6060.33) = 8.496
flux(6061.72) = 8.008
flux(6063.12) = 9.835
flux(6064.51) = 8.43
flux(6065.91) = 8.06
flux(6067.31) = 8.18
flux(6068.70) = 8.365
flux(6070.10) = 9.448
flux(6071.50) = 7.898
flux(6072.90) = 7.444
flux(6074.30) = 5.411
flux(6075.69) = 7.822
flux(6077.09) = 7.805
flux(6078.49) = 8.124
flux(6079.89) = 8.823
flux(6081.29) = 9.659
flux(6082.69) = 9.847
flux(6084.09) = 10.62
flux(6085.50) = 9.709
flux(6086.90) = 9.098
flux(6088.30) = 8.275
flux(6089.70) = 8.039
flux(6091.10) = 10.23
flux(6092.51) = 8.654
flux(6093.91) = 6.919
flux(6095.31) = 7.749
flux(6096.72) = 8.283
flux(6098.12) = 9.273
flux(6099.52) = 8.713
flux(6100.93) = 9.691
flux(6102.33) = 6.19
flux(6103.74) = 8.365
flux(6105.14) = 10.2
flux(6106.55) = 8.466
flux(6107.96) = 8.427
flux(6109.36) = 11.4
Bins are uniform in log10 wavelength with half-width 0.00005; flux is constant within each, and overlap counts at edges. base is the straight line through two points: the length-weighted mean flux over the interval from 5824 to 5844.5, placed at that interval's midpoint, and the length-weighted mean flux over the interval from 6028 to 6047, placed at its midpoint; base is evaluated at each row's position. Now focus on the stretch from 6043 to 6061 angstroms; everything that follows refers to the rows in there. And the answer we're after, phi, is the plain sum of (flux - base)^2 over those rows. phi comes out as 12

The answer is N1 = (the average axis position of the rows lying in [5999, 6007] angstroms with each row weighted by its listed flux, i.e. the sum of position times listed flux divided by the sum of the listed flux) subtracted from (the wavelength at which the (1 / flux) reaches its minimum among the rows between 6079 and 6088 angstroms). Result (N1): 81.3 angstroms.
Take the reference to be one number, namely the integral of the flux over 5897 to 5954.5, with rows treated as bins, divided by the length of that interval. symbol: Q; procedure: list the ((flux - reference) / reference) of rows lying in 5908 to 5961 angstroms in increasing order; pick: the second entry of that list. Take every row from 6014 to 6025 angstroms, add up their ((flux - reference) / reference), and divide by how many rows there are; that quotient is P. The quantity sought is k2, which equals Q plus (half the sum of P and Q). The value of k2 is -0.4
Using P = 0.024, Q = -0.26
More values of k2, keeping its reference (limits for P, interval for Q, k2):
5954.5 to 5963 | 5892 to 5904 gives -0.2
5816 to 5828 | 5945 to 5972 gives -0.4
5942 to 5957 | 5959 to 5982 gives -0.4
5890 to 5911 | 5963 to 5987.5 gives 0.0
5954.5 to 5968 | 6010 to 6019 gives -0.2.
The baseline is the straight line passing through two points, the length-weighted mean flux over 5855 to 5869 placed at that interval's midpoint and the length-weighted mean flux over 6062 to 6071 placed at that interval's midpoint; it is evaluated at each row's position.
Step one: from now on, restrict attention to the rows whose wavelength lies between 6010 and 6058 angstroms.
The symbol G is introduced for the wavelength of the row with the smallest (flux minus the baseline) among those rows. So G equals 6013.07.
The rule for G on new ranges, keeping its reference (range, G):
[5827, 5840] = 5834.40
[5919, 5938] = 5923.74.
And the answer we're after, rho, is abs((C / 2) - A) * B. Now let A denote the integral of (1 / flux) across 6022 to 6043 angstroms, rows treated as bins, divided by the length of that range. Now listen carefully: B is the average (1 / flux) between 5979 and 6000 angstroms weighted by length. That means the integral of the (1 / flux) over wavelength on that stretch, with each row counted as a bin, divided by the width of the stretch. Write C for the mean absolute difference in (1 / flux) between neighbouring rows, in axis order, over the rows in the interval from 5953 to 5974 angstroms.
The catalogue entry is 0.0122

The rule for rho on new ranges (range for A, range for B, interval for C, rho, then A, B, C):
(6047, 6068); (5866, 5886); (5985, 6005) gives 0.0129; 0.119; 0.116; 0.0150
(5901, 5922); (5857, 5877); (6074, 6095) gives 0.0120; 0.108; 0.118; 0.0139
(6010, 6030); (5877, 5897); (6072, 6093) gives 0.0127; 0.115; 0.118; 0.0155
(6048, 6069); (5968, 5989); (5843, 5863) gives 0.0119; 0.119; 0.111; 0.0232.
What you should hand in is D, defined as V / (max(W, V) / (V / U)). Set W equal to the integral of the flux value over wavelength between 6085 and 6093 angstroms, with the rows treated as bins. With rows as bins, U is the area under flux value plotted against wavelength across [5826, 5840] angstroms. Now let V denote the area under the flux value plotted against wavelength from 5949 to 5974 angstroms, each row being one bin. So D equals 1.7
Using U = 127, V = 212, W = 72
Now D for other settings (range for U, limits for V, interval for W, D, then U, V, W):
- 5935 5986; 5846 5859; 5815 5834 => 0.2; 442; 110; 161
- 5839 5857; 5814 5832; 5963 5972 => 0.9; 165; 153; 84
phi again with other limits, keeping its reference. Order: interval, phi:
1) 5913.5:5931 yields 18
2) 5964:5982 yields 9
